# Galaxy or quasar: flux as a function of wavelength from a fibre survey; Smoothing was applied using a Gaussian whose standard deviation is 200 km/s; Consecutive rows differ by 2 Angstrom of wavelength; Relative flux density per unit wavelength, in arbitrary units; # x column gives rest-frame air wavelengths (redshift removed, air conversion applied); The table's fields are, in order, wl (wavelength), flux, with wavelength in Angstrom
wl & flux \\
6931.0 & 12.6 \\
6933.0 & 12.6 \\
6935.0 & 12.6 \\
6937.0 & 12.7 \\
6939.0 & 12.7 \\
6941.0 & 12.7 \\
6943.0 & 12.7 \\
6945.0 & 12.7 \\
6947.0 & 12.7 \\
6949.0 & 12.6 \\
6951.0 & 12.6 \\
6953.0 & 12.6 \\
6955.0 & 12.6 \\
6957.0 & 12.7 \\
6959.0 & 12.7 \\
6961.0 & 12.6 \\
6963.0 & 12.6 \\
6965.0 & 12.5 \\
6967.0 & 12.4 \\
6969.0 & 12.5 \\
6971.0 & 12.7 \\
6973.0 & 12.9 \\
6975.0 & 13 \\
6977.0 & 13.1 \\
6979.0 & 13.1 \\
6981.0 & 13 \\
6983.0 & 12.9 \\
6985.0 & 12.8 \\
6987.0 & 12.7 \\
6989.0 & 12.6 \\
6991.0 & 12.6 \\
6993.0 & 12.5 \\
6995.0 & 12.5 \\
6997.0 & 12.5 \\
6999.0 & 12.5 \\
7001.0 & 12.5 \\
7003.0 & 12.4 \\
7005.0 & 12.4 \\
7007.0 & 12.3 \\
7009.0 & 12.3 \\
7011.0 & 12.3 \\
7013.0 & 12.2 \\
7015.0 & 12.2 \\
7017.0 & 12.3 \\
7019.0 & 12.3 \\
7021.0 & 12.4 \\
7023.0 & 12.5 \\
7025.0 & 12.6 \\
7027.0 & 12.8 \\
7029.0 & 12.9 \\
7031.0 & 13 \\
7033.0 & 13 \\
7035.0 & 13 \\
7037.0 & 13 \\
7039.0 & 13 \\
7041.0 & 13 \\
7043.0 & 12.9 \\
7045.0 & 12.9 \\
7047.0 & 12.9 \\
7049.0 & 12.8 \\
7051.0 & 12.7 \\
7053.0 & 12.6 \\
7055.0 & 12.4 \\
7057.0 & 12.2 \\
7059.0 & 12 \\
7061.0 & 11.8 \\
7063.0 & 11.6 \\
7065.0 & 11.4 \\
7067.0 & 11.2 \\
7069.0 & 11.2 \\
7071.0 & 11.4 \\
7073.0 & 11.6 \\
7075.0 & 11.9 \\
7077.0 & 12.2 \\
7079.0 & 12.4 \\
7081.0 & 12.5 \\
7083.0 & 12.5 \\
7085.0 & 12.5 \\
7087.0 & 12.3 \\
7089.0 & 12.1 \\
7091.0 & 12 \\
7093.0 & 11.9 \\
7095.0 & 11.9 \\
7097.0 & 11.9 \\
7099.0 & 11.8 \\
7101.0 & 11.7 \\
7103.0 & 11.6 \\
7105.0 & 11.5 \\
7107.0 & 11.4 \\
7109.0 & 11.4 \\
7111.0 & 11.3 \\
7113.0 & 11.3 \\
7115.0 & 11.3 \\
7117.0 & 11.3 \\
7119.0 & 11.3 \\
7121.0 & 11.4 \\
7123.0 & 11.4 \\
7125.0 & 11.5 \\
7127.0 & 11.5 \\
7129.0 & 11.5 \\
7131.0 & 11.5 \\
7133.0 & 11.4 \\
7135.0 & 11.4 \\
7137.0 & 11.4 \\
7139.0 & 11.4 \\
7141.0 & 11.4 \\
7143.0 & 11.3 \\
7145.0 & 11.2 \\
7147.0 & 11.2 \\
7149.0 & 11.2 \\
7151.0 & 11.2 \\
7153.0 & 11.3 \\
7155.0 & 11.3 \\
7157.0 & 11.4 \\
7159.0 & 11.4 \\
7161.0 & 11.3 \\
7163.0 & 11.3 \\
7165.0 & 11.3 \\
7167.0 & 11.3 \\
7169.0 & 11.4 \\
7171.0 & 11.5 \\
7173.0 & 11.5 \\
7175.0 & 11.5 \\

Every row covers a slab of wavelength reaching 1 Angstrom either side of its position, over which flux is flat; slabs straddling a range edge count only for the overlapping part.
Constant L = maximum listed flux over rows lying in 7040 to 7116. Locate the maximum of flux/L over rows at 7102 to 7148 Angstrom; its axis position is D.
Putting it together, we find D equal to 7103.0 Angstrom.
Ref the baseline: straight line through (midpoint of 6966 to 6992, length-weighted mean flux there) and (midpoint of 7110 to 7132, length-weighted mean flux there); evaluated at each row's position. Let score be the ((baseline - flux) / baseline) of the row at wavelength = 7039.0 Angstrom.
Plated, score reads -0.07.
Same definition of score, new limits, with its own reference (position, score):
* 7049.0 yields -0.06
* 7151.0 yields -0.01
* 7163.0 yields -0.03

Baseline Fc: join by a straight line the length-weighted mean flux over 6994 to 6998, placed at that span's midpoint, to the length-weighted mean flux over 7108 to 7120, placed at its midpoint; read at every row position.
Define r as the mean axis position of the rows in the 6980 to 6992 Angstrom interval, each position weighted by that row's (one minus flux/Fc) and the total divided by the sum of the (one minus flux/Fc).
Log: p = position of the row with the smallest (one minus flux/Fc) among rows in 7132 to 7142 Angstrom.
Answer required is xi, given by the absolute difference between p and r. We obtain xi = 157.3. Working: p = 7141.0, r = 6983.7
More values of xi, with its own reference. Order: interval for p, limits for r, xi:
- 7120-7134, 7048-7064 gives 79.5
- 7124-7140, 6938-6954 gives 185.1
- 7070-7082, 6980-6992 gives 97.3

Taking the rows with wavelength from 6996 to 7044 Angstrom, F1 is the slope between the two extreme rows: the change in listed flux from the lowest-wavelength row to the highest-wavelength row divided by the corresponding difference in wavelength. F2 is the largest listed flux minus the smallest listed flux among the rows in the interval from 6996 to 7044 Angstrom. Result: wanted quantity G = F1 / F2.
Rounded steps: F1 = 0.009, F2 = 0.8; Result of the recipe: 0.011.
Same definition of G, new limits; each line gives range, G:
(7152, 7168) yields 0.000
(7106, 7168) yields -0.006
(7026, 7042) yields 0.071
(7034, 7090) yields -0.009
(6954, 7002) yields -0.003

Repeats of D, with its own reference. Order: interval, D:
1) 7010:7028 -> 7027.0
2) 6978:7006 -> 6979.0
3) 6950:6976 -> 6975.0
